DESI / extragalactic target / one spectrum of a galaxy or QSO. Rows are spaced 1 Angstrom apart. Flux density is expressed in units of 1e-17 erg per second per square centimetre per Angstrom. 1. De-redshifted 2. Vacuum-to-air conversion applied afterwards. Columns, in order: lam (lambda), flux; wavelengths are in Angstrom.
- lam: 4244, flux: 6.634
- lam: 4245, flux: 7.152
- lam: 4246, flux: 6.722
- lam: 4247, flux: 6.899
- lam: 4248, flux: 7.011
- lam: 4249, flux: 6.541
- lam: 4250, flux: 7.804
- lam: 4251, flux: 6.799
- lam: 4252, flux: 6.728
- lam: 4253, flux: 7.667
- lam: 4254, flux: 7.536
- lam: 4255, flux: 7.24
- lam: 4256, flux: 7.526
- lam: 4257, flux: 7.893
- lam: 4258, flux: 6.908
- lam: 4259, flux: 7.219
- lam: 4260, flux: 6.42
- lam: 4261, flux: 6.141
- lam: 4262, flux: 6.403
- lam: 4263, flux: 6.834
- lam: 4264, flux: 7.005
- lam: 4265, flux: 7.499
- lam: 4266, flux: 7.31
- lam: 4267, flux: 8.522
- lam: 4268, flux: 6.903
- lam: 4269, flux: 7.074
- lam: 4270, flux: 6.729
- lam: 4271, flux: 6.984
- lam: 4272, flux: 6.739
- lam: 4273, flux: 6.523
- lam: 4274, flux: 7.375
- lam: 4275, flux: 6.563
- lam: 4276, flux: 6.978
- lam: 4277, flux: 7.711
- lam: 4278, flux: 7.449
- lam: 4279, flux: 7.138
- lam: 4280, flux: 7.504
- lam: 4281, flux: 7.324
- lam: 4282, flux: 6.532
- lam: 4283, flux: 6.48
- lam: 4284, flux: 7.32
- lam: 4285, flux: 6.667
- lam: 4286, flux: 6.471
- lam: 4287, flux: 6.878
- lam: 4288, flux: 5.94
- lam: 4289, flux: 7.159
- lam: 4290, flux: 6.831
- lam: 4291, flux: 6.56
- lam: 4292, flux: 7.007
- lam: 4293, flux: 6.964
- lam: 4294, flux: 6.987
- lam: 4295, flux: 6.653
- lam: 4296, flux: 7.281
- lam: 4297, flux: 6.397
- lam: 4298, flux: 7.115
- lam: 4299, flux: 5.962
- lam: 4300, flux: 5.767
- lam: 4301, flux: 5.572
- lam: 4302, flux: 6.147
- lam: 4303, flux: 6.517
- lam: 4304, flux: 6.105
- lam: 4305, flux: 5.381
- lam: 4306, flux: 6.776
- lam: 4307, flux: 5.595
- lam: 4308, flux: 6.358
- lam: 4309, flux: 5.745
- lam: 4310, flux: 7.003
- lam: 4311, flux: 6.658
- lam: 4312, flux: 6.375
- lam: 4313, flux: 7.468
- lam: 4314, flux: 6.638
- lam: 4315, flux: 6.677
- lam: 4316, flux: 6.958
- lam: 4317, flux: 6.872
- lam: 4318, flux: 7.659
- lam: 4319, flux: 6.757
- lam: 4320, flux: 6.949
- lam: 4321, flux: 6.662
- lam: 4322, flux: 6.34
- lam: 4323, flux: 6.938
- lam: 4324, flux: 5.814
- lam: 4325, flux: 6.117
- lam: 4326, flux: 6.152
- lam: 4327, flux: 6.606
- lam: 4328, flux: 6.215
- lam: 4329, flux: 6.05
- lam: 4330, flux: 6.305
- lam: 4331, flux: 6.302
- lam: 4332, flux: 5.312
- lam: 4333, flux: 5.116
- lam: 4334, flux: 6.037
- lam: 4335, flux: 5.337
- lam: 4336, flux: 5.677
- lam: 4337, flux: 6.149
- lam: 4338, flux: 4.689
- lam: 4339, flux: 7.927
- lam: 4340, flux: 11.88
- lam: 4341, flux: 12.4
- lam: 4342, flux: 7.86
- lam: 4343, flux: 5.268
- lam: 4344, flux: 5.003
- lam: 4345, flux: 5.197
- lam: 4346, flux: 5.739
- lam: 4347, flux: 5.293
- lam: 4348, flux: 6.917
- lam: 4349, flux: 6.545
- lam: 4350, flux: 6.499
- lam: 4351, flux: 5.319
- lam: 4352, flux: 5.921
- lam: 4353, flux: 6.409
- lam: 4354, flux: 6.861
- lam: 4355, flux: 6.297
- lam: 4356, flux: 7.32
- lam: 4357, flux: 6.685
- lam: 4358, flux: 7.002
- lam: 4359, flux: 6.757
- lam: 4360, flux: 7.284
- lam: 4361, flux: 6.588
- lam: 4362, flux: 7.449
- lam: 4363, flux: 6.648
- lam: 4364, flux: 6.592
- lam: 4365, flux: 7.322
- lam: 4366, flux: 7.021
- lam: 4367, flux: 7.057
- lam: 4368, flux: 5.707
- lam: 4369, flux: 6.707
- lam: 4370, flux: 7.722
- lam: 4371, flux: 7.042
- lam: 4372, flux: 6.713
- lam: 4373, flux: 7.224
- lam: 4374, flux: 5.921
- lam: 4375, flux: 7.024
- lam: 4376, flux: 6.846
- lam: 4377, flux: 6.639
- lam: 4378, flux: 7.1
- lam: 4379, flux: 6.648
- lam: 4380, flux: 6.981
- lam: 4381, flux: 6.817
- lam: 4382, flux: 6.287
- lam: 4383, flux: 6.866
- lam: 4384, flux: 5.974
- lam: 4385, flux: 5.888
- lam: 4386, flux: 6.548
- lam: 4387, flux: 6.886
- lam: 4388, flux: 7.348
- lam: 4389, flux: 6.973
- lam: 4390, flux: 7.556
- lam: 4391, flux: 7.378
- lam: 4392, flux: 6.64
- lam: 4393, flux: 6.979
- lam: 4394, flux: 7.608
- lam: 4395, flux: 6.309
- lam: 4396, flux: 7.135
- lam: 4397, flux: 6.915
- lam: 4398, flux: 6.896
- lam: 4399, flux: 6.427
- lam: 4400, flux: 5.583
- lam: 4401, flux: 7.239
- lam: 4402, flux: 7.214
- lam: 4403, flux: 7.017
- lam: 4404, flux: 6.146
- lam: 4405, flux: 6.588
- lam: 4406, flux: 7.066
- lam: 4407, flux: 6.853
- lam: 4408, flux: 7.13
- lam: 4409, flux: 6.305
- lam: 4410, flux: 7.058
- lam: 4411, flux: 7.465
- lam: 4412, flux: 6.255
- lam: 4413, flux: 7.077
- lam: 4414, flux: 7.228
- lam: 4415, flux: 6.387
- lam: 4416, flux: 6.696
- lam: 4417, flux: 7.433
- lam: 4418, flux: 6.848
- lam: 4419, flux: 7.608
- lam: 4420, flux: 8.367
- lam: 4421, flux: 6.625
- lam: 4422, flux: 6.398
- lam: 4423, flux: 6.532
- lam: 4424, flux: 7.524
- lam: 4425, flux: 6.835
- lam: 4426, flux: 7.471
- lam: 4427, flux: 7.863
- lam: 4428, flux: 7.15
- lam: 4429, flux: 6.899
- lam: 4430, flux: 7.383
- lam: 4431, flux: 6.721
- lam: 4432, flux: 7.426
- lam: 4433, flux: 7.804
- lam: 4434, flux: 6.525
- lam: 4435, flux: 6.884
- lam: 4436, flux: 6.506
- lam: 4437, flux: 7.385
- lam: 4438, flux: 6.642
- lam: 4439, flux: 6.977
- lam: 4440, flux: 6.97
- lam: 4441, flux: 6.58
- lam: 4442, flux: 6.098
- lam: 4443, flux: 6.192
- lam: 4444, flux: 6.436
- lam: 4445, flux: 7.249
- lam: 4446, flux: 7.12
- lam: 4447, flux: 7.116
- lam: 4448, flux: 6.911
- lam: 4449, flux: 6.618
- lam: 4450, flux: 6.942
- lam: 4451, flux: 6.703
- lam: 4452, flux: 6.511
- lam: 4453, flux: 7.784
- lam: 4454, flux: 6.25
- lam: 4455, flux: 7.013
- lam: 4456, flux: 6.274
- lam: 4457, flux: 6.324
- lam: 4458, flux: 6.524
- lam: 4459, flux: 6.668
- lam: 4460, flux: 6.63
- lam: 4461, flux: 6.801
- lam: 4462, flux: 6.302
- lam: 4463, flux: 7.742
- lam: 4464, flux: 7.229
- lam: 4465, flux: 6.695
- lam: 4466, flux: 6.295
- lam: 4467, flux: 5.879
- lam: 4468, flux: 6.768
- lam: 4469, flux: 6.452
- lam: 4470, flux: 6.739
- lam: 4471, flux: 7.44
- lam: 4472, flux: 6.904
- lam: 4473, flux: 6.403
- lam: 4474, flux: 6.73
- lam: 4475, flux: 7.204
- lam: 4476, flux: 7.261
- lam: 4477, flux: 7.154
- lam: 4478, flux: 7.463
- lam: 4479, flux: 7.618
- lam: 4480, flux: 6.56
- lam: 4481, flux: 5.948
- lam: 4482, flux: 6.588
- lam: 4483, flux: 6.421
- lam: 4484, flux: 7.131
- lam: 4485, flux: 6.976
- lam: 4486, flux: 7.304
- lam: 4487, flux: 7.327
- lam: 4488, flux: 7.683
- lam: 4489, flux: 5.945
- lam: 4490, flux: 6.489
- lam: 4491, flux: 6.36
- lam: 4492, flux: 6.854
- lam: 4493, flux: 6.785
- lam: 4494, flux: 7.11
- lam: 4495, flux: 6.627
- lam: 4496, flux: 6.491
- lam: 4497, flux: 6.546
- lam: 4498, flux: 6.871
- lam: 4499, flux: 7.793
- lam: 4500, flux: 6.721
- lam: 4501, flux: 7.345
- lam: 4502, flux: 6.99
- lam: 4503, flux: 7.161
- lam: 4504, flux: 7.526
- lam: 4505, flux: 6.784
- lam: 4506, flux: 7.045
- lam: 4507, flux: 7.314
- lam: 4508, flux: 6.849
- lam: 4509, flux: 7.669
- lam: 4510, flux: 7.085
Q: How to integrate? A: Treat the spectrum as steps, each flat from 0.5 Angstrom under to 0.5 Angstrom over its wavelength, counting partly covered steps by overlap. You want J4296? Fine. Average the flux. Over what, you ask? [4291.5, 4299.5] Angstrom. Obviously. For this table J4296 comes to 6.80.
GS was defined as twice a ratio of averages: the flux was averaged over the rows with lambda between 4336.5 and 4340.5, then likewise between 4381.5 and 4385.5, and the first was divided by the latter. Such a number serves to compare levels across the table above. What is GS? 2.5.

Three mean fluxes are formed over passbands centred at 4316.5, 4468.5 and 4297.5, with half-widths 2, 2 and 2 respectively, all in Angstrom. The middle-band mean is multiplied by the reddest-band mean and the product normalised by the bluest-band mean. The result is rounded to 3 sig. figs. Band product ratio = 6.80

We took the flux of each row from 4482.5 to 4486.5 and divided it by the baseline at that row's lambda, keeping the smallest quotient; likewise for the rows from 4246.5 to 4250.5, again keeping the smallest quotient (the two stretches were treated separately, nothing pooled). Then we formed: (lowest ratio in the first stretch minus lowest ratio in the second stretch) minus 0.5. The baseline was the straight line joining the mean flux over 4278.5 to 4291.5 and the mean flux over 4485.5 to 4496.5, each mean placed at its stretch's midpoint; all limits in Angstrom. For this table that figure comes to -0.52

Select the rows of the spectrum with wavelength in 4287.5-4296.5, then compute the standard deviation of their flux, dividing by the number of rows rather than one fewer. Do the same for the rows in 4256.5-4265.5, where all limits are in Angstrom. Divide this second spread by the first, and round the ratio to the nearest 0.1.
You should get 1.4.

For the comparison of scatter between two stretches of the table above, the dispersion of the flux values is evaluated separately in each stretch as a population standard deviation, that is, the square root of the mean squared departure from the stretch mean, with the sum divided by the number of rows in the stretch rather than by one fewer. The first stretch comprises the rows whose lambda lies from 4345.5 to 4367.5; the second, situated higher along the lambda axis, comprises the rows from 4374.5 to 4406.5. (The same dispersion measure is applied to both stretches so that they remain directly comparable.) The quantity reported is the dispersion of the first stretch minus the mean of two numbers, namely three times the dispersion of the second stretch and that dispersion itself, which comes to -0.34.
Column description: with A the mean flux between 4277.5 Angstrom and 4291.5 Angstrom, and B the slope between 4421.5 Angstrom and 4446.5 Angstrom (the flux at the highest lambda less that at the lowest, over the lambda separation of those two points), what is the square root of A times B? 0.45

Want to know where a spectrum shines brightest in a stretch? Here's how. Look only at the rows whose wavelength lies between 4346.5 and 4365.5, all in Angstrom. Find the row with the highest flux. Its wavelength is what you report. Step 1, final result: 4362 Angstrom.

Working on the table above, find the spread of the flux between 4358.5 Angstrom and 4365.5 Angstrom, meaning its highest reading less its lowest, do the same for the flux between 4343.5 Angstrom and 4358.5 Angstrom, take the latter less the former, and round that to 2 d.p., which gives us 1.46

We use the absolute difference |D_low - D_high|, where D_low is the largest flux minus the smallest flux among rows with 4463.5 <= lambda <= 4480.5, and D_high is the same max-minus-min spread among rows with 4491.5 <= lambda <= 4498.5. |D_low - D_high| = 1.1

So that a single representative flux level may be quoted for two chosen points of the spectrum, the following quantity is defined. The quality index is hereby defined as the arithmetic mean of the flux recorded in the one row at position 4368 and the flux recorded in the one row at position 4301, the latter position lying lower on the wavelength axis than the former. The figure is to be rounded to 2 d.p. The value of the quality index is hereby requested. 5.64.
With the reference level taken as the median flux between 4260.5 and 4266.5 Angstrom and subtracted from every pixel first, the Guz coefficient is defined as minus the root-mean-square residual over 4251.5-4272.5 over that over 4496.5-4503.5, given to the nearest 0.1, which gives -1.4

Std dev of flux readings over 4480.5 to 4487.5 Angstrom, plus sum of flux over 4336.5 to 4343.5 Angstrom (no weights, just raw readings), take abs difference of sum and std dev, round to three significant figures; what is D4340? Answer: 55.7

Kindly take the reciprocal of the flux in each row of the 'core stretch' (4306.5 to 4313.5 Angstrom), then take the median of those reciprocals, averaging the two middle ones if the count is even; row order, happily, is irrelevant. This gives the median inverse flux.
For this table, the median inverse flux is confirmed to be 0.157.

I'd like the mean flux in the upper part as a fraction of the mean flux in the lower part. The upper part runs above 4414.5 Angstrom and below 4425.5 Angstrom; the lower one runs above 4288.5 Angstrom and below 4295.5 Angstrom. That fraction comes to 1.02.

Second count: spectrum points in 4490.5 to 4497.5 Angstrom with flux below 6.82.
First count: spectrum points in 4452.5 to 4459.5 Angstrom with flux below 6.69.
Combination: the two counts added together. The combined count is 10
